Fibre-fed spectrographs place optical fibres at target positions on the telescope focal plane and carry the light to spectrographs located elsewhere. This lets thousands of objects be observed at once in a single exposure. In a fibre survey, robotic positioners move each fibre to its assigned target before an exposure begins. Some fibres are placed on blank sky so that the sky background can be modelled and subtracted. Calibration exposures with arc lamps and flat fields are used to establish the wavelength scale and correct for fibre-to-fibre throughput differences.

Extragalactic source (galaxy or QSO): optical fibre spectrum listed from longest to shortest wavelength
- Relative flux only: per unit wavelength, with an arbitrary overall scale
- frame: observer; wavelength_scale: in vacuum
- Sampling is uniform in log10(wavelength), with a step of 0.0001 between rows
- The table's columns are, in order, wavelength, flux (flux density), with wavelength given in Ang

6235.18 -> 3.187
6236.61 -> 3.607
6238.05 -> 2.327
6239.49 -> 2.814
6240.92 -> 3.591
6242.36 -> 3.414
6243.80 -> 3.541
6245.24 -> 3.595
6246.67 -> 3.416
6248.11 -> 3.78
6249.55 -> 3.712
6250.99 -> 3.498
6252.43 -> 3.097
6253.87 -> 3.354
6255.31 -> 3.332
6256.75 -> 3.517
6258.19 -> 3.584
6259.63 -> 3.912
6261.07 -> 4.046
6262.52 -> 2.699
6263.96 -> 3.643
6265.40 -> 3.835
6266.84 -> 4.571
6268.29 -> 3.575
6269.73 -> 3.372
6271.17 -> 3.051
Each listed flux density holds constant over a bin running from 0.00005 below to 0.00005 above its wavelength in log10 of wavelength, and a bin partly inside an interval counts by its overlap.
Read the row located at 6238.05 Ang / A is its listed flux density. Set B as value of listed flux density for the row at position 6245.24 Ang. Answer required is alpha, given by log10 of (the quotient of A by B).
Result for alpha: -0.19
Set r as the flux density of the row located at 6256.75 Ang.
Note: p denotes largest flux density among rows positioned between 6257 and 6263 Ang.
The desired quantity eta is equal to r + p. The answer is 7.56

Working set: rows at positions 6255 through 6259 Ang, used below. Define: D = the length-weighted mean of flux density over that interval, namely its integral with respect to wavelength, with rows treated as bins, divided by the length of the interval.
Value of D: 3.50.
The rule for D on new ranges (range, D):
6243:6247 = 3.53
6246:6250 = 3.63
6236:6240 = 2.90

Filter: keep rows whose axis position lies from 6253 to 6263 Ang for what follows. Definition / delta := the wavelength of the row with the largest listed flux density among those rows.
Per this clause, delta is 6261.07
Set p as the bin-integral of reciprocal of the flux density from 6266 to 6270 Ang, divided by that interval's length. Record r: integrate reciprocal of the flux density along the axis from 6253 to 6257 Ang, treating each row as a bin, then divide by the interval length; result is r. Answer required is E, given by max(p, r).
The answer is 0.296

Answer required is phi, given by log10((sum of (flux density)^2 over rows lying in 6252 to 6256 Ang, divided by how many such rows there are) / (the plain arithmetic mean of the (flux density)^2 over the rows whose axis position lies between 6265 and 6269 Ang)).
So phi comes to -0.18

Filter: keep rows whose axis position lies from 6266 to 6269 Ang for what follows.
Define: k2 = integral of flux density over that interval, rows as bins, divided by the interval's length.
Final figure 4.06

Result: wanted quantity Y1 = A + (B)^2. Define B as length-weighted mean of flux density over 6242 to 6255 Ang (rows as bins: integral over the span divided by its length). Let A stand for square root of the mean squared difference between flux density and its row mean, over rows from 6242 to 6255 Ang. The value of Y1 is 12.3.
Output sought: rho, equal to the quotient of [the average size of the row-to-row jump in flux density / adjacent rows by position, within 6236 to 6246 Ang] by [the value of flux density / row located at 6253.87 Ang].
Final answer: 0.14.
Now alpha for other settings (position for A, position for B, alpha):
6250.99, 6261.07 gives -0.06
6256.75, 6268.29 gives -0.01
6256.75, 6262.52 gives 0.11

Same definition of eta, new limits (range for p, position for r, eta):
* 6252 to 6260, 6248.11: 7.69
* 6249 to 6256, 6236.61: 7.32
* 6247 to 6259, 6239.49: 6.59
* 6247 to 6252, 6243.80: 7.32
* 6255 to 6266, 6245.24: 7.64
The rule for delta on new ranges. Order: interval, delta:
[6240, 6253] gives 6248.11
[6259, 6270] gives 6266.84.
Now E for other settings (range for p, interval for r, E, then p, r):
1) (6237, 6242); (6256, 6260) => 0.345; 0.34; 0.275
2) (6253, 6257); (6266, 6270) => 0.296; 0.30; 0.261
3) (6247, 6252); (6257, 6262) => 0.277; 0.28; 0.267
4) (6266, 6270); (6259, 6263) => 0.287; 0.26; 0.287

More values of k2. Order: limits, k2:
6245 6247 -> 3.52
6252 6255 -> 3.25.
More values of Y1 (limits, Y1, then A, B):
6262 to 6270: 13.9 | 0.56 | 3.65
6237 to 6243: 9.9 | 0.50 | 3.06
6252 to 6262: 12.9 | 0.31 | 3.54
